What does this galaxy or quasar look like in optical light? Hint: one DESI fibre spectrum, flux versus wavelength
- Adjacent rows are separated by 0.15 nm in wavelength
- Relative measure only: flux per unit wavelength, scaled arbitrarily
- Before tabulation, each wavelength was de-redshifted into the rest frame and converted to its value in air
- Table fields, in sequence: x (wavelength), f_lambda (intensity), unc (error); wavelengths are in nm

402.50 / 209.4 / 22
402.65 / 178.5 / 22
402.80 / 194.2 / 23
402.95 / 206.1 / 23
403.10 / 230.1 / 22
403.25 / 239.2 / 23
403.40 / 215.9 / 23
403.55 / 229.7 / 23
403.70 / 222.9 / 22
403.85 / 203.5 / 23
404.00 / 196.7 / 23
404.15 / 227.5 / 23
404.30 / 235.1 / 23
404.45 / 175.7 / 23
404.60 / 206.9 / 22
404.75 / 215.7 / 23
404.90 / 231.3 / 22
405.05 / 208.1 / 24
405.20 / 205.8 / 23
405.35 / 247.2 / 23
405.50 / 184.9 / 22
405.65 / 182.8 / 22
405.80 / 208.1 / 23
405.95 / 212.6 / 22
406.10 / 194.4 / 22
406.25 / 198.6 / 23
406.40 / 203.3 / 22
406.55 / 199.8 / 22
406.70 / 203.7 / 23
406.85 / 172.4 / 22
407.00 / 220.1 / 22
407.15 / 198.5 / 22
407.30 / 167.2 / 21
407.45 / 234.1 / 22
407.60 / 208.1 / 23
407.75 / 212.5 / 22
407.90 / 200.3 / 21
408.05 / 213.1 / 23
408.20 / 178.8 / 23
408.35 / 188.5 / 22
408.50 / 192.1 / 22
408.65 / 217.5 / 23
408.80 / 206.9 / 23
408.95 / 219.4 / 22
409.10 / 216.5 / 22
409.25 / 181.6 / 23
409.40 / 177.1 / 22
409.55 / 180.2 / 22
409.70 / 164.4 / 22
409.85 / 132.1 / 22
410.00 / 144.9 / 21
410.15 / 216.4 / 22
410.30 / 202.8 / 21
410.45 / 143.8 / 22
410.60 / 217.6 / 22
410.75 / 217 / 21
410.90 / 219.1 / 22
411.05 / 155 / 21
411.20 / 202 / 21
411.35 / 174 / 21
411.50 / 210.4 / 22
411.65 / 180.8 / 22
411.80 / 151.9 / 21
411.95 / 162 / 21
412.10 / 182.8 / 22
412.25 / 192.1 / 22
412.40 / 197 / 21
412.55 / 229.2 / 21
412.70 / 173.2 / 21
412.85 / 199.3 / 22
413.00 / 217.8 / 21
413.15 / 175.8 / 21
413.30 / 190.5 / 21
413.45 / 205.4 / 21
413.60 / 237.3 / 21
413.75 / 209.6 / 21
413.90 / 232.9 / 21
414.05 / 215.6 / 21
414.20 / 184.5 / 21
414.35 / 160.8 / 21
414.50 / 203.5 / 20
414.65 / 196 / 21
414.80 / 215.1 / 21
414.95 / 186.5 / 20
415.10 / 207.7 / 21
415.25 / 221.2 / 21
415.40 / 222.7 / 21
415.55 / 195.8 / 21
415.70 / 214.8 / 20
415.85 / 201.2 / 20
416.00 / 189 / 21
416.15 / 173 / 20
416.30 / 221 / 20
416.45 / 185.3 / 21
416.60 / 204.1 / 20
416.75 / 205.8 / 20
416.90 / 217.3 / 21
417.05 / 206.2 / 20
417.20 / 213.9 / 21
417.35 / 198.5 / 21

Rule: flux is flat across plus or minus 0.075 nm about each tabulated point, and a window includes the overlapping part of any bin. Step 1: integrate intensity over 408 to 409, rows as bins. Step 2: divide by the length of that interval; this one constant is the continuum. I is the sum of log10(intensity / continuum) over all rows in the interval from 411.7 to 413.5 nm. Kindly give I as -0.3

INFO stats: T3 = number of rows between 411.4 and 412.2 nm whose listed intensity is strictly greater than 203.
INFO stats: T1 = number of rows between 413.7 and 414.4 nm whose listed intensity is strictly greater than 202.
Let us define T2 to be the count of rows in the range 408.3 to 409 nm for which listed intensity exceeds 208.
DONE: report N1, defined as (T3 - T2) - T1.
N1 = -4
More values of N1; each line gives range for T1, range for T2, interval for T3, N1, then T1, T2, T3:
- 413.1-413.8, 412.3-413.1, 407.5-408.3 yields -2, 3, 2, 3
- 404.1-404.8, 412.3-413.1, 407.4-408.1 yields -2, 4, 2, 4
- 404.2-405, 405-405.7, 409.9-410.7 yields -4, 4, 2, 2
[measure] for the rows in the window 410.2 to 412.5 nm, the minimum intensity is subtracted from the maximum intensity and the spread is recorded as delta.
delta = 75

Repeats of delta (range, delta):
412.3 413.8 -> 64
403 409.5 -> 80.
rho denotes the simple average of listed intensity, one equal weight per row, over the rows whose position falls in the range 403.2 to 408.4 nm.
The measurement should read 207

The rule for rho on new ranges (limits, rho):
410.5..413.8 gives 195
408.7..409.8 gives 192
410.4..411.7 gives 191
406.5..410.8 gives 194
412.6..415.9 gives 203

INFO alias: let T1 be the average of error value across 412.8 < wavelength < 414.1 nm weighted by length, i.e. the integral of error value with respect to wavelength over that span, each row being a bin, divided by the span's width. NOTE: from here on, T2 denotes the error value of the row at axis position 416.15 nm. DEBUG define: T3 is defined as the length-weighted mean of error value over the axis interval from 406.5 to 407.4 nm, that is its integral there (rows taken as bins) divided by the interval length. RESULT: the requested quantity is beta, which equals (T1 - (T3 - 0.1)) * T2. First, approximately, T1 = 21.1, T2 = 20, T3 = 22.0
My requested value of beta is -16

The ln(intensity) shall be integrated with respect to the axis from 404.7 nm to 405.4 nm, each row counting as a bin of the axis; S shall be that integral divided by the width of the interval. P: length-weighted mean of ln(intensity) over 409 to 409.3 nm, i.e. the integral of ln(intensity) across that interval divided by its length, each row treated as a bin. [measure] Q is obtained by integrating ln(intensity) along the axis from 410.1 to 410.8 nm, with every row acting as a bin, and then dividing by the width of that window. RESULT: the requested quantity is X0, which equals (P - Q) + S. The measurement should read 5.42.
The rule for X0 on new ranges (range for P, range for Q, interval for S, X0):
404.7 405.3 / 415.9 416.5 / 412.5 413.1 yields 5.42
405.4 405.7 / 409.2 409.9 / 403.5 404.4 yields 5.50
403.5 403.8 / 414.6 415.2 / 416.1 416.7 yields 5.38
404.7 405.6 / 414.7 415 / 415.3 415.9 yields 5.40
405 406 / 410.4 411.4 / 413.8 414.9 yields 5.38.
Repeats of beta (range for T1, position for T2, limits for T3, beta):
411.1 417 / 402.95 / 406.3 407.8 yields -25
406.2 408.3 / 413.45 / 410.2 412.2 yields 17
